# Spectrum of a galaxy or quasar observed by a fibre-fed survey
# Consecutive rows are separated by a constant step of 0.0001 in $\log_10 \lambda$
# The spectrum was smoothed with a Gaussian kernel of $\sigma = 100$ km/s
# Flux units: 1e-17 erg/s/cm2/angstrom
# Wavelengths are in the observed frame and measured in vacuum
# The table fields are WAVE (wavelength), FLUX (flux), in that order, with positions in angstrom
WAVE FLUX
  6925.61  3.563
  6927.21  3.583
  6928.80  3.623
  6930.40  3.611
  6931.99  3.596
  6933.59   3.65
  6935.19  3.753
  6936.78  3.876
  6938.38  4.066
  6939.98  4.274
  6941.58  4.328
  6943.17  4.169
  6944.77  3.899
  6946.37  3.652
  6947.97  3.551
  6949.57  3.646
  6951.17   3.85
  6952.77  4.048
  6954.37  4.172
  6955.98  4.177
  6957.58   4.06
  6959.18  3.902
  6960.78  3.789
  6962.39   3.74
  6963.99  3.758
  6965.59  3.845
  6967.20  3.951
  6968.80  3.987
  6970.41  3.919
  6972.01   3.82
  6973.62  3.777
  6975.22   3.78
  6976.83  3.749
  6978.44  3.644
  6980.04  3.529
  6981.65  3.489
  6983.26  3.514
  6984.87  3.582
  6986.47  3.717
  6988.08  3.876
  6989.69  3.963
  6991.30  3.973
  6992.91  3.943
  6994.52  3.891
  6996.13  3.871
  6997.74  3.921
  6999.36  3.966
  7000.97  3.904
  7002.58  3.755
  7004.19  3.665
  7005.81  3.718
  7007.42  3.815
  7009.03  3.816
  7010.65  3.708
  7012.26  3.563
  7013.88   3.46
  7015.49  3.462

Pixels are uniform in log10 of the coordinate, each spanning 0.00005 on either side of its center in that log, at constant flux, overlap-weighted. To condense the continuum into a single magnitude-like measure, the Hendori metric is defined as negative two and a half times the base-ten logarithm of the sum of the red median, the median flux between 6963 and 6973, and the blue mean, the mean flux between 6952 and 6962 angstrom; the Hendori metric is -2.24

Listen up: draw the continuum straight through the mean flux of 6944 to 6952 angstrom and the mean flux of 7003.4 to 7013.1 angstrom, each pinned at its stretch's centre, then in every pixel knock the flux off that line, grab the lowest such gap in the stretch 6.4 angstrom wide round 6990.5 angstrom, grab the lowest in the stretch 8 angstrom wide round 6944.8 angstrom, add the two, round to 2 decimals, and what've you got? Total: -0.87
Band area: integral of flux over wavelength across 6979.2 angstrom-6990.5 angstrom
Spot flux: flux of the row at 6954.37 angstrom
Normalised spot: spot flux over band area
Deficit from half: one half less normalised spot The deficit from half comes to 0.399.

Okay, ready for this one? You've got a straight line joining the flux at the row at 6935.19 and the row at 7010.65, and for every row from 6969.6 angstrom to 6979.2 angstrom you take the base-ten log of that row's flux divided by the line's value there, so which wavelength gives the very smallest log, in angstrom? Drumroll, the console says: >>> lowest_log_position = 6978.44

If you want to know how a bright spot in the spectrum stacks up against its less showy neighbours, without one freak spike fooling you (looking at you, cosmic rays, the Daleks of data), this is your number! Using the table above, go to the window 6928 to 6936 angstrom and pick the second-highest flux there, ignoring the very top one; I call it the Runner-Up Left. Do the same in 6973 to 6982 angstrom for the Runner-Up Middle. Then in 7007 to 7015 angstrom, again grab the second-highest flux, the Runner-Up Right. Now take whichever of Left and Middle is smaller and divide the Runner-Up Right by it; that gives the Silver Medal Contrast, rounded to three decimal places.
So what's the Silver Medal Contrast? 1.045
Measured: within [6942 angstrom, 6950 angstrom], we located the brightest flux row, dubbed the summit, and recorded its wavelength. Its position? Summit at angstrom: 6943.17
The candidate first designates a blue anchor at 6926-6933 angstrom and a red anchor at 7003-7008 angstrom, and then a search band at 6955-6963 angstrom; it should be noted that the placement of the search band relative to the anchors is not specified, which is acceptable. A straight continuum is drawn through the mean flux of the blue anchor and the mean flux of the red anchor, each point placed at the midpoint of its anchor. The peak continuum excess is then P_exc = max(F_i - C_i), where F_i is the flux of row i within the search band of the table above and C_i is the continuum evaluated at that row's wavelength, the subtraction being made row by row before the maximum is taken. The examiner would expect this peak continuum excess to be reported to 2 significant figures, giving 0.53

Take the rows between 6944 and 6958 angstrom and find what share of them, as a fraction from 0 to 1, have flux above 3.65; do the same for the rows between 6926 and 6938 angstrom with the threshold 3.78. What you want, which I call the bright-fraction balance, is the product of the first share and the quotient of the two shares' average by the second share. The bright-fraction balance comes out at 2.5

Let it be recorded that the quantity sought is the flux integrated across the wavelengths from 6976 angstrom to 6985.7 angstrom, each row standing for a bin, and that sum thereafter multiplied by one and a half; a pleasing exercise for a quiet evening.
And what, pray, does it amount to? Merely 52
